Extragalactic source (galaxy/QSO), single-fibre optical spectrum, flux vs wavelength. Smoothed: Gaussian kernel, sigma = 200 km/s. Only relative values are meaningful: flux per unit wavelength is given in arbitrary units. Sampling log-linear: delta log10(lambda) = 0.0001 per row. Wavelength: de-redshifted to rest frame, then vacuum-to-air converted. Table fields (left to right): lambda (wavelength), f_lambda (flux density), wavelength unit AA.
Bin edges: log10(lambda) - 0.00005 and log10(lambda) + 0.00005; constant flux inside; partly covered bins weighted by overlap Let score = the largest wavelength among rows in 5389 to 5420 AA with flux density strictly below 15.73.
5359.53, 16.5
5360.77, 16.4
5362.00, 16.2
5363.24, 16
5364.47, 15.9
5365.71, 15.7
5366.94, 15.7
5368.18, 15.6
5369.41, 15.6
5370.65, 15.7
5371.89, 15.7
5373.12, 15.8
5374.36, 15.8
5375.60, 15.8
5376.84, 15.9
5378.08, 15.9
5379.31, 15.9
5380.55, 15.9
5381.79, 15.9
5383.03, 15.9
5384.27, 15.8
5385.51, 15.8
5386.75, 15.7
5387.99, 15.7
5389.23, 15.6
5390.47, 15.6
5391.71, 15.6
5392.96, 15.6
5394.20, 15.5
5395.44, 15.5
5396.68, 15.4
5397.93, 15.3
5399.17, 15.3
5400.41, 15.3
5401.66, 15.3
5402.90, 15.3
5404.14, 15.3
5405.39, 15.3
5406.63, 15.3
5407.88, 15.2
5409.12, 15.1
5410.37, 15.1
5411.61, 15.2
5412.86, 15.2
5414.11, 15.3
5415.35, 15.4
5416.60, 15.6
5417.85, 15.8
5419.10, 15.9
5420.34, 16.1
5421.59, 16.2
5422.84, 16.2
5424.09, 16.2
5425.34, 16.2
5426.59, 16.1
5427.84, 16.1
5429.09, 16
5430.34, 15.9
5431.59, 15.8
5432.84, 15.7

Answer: 5416.60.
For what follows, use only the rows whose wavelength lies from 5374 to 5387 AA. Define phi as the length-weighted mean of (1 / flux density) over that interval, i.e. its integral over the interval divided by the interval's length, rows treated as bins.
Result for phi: 0.0631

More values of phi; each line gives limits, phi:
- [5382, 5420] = 0.0647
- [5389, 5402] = 0.0647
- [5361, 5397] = 0.0635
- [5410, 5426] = 0.0636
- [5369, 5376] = 0.0635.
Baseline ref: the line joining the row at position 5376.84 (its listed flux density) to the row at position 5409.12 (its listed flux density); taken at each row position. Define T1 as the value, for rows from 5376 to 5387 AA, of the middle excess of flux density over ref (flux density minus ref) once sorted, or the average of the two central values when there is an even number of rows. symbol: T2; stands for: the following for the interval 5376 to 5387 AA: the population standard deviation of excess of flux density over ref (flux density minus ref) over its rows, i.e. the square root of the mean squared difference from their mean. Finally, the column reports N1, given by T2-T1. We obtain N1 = -0.038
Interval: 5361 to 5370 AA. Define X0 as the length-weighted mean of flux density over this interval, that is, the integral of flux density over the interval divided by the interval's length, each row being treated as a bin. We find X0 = 15.9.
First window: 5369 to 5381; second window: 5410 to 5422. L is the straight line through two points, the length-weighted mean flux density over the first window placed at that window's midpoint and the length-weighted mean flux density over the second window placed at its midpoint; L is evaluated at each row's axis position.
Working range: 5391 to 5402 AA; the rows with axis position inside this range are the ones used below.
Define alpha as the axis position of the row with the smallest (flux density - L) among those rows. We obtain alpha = 5397.93 AA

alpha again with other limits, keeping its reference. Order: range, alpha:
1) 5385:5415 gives 5409.12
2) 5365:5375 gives 5368.18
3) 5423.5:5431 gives 5430.34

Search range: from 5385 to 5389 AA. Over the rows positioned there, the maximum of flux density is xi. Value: 15.8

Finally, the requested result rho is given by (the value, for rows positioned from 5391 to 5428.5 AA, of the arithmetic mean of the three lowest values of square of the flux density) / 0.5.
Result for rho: 458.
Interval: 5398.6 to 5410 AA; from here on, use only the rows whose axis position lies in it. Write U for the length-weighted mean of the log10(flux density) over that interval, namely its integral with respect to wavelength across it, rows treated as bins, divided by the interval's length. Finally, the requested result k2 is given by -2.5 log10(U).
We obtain -0.183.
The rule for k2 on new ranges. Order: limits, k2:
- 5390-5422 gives -0.188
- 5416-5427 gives -0.202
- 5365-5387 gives -0.196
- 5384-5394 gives -0.193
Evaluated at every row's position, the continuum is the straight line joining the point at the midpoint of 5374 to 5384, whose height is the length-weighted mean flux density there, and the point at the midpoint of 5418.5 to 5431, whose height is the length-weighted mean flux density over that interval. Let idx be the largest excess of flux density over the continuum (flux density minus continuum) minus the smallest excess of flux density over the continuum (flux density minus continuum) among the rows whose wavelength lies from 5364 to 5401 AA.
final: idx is 0.77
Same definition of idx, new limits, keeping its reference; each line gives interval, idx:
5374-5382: 0.09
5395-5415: 0.47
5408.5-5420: 0.76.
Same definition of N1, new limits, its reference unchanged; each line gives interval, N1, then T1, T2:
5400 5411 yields 0.002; 0.0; 0.048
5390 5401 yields 0.024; 0.0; 0.054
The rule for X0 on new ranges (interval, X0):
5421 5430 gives 16.1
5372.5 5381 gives 15.9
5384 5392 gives 15.7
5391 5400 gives 15.5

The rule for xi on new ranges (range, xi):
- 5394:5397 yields 15.5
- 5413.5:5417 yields 15.6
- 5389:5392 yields 15.6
